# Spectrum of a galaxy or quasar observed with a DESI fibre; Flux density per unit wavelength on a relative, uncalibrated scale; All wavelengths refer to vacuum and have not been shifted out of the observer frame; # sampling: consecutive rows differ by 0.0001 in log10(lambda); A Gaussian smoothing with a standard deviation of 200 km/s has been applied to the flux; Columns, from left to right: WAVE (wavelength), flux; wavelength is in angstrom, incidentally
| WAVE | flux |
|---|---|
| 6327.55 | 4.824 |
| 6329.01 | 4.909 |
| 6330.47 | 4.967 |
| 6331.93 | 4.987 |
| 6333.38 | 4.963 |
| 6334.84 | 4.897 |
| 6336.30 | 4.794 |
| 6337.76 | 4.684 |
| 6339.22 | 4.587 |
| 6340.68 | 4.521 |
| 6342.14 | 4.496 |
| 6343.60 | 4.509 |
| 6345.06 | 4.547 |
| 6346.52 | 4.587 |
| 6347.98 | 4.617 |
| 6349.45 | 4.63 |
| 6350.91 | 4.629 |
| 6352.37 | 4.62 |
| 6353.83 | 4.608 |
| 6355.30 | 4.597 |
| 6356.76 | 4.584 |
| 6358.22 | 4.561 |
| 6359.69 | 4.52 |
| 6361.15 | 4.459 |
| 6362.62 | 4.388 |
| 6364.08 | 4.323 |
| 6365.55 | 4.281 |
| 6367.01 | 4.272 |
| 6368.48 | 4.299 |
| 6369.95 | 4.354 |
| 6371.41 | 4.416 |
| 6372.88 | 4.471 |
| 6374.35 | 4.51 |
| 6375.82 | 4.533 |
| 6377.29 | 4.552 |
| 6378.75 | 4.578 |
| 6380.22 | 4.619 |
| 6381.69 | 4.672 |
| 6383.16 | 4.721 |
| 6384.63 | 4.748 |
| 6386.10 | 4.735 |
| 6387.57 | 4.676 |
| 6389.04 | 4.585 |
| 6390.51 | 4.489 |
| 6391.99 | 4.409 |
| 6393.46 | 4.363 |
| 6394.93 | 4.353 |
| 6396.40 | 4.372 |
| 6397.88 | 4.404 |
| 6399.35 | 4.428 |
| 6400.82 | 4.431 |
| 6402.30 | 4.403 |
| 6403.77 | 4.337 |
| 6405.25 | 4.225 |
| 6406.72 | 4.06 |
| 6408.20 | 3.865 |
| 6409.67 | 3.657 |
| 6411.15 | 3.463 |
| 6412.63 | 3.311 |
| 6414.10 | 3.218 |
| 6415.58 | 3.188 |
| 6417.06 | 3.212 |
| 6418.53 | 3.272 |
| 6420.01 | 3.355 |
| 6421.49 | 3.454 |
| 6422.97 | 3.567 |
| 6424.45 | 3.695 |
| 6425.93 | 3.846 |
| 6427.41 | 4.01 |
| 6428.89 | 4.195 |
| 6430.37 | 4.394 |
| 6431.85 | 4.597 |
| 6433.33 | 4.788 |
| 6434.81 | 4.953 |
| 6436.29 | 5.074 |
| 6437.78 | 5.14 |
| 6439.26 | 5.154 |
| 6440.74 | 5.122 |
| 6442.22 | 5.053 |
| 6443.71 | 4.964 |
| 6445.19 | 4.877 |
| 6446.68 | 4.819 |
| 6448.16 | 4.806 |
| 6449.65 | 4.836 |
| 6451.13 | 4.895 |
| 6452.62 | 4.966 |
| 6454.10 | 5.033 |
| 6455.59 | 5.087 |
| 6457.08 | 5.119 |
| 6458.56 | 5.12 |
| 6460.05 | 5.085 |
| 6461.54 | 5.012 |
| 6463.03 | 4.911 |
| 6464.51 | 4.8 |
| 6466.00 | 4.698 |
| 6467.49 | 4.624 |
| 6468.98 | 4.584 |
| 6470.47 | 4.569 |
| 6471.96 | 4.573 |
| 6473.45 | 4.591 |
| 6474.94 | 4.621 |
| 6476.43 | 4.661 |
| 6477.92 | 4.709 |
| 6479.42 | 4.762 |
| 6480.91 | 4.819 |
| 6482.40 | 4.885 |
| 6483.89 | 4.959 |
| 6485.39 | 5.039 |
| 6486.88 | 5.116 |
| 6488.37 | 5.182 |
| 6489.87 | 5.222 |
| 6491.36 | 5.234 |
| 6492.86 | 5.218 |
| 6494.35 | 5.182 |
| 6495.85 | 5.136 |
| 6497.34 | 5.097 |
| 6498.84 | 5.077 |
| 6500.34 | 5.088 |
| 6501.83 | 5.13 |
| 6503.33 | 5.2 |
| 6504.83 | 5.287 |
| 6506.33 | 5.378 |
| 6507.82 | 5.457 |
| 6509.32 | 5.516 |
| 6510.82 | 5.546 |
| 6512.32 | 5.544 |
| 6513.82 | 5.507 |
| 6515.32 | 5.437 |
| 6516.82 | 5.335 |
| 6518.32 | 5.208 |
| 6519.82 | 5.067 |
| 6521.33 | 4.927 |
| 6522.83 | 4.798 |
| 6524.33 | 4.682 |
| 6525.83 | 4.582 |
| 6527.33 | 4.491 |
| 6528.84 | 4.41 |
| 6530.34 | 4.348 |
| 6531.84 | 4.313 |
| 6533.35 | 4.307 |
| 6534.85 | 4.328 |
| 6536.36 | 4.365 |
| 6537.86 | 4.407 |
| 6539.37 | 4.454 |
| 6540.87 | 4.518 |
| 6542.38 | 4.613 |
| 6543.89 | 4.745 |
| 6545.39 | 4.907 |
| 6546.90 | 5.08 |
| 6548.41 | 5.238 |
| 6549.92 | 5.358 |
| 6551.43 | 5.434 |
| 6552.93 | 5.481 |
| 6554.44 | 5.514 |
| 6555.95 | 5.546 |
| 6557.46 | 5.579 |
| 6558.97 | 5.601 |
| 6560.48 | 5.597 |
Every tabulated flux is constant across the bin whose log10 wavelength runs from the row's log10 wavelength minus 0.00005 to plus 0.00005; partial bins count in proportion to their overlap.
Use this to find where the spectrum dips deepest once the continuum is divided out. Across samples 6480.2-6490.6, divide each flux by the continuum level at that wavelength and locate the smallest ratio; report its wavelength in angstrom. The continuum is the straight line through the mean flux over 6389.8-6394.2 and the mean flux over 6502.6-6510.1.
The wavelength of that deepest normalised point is 6480.91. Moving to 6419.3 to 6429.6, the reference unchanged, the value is 6420.01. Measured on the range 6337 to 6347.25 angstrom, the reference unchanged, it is 6343.60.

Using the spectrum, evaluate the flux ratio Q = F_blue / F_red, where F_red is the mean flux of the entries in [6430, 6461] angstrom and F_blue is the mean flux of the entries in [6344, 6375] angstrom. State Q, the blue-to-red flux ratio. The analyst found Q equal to 0.91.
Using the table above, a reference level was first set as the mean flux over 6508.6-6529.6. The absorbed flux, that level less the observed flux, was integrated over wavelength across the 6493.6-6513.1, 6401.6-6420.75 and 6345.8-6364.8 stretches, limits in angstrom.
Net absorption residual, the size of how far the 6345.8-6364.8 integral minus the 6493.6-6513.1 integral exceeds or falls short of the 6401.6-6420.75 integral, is 13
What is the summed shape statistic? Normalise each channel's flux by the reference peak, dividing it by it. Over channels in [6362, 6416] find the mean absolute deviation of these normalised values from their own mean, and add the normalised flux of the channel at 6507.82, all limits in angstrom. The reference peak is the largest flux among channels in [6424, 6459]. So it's 1.11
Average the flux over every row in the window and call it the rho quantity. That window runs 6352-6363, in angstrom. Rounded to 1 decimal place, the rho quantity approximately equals 4.5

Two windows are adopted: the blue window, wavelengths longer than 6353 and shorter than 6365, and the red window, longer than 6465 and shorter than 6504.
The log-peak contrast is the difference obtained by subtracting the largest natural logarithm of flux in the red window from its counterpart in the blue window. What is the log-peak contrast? -0.13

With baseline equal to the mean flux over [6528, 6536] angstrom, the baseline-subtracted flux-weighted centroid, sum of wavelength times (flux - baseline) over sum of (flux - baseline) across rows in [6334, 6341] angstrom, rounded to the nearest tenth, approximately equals 6337.0 angstrom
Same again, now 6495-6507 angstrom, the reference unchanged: 6501.4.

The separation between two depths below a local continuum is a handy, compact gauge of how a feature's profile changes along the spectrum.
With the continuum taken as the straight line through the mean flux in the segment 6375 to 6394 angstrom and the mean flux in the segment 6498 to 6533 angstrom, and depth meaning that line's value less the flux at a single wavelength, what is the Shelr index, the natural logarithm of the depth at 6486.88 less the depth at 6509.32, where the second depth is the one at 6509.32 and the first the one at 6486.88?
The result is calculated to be -1.1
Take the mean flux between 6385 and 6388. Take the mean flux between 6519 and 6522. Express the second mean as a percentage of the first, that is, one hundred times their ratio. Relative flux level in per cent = 106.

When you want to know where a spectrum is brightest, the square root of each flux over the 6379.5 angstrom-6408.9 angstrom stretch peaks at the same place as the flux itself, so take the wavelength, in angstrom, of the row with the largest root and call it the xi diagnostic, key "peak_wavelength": 6384.63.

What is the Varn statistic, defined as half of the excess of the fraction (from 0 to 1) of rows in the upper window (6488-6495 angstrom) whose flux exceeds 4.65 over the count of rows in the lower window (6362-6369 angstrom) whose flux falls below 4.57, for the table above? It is -2.0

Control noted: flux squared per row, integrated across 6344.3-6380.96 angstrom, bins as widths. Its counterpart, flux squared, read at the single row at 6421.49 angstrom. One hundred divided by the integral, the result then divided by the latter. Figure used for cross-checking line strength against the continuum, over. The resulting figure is 0.0113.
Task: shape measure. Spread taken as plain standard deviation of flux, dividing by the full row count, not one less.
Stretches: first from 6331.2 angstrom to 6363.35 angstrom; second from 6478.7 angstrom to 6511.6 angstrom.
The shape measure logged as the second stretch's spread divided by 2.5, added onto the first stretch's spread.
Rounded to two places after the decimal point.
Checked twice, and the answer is 0.23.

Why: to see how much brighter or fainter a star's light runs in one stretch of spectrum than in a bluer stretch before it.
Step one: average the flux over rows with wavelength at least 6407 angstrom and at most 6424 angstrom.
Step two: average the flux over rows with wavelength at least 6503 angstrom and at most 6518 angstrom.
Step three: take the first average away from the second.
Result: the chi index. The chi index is 2.0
